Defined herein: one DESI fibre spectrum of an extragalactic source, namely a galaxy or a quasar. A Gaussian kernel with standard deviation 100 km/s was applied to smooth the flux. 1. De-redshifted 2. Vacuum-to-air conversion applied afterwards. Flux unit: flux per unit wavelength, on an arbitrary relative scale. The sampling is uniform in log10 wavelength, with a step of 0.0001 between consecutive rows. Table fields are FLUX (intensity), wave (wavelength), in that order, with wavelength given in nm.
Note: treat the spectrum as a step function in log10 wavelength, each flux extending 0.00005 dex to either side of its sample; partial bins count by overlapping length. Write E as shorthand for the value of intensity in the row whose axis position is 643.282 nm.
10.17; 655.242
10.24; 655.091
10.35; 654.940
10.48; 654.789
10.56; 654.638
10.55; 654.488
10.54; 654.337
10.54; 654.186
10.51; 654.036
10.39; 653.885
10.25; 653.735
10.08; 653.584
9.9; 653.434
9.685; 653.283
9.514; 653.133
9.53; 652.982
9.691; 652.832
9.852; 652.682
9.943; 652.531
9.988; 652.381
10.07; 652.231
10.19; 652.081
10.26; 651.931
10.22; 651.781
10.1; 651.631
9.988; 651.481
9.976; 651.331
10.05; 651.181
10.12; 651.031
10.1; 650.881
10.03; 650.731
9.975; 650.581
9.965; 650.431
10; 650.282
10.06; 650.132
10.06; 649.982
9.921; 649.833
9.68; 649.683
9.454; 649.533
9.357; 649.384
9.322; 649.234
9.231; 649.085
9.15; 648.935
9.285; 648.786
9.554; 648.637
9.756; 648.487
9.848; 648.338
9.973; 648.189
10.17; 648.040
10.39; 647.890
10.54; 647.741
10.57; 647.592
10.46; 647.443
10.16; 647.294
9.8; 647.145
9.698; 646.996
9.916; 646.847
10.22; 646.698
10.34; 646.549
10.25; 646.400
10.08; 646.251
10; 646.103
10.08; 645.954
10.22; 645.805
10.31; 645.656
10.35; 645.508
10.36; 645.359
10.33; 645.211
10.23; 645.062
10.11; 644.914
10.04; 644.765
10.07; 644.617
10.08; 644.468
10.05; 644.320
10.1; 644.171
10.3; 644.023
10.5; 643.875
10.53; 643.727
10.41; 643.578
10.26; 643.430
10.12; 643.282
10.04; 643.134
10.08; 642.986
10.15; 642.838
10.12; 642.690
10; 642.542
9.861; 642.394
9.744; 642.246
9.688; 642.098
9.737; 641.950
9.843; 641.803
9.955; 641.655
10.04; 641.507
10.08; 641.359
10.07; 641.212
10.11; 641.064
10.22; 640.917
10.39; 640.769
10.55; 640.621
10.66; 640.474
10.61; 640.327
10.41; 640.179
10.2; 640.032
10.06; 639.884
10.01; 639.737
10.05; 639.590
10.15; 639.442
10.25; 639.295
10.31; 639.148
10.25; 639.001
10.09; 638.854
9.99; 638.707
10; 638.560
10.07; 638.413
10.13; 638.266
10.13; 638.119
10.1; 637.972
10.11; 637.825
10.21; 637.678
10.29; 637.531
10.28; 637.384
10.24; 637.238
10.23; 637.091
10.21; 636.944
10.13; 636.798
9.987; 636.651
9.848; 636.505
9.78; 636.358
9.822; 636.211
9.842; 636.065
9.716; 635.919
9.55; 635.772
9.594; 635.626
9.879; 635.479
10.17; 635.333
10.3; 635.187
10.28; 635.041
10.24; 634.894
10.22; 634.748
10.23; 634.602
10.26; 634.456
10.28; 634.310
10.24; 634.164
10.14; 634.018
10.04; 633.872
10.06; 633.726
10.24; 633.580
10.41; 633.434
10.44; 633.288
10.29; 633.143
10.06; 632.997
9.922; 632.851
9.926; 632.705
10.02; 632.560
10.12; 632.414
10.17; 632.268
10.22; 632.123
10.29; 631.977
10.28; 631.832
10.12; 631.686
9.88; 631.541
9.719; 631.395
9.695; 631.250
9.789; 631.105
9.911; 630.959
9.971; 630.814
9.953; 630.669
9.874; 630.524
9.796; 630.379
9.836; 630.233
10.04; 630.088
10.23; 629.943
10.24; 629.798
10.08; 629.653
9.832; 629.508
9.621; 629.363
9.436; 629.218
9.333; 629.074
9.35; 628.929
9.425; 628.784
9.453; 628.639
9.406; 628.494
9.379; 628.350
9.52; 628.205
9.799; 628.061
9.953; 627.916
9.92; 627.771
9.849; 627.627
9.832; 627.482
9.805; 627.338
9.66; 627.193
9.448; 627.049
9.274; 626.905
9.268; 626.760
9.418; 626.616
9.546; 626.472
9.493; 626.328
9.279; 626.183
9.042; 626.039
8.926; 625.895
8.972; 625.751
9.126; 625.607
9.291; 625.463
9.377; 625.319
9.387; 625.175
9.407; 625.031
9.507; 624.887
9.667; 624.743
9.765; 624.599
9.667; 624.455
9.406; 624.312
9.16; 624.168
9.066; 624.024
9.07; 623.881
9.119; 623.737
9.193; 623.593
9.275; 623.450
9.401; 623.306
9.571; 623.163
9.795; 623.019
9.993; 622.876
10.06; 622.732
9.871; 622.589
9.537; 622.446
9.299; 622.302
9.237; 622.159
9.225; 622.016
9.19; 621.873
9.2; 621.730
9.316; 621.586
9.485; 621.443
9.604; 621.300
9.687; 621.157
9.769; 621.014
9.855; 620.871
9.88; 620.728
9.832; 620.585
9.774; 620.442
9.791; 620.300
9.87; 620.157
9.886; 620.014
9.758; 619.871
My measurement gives 10.12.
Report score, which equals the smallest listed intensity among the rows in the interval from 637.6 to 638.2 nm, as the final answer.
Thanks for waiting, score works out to 10.1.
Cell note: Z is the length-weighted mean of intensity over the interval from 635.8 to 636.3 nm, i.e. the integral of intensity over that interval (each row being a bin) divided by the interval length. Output 9.8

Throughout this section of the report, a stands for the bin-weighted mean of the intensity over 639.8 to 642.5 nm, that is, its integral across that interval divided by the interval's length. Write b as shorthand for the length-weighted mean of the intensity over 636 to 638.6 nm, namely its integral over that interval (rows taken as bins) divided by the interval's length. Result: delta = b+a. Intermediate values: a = 10.1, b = 10.1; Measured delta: 20.2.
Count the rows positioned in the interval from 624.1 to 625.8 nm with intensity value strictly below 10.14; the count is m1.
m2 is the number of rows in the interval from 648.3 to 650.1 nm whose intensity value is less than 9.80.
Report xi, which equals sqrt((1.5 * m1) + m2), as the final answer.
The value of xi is 5.2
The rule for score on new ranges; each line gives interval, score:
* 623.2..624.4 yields 9.066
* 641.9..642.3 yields 9.688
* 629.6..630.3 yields 9.836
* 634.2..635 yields 10.22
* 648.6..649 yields 9.15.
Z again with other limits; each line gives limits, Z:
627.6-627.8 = 9.9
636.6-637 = 10.1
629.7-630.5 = 10.0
